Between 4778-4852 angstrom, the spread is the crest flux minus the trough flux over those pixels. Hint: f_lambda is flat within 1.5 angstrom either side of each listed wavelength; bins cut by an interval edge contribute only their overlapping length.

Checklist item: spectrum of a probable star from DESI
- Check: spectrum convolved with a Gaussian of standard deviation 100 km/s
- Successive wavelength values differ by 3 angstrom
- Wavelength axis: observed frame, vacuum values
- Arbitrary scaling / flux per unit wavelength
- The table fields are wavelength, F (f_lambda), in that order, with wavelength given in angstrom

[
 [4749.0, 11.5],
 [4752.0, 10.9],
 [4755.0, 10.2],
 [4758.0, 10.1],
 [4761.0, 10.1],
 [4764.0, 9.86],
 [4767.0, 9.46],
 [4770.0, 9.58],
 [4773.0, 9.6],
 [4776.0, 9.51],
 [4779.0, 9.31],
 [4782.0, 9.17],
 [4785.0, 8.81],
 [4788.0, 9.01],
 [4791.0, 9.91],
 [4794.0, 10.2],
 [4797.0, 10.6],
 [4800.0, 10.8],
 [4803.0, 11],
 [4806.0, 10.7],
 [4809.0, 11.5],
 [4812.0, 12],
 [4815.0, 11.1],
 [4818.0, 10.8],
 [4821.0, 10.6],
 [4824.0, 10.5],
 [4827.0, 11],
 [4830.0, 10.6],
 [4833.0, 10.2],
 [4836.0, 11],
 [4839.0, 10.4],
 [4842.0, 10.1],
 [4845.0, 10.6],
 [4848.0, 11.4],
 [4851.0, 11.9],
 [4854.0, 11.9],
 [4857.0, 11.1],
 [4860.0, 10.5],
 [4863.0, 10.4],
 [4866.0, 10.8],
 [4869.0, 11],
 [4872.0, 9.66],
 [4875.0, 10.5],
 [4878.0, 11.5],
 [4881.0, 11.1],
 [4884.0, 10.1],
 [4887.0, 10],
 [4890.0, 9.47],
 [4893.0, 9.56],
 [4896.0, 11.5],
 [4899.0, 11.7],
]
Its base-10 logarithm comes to 0.50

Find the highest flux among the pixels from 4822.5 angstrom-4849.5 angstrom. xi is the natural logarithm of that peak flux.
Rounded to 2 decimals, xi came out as 2.43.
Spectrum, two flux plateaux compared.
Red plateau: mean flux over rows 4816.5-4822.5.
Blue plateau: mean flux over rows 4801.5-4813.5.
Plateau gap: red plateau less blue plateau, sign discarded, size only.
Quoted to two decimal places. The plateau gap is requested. 0.60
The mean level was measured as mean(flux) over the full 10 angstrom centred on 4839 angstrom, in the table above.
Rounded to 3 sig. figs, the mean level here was 10.5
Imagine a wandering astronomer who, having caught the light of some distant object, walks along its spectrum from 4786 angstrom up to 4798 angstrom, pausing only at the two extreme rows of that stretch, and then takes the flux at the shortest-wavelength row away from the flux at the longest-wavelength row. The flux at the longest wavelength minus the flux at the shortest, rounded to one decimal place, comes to 1.6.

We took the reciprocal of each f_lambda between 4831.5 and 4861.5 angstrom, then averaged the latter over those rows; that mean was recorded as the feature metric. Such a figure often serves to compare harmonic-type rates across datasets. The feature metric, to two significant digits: 0.092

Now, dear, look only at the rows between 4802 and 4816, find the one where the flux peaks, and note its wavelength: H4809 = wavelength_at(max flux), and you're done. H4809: 4812.0 angstrom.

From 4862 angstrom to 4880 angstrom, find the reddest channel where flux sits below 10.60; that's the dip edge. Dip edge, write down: 4875.0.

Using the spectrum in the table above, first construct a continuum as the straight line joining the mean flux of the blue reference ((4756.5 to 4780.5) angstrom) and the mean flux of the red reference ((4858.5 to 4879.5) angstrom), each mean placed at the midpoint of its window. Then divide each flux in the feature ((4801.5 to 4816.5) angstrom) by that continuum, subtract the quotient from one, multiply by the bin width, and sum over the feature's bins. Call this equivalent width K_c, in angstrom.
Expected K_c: -1.8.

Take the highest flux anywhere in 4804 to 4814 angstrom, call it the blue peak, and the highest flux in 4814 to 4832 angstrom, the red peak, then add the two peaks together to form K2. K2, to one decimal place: 23.1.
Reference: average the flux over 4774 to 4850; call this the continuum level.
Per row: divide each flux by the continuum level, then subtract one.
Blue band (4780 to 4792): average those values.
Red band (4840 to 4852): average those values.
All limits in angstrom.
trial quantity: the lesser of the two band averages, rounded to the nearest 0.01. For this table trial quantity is -0.12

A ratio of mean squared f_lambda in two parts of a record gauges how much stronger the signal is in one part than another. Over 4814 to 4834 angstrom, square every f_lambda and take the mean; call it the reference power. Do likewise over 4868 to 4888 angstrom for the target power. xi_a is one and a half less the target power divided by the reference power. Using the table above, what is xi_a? 0.5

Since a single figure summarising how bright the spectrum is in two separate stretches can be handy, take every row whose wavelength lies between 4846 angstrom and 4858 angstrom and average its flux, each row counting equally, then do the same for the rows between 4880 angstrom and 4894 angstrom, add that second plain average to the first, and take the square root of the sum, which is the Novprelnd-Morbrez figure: 4.65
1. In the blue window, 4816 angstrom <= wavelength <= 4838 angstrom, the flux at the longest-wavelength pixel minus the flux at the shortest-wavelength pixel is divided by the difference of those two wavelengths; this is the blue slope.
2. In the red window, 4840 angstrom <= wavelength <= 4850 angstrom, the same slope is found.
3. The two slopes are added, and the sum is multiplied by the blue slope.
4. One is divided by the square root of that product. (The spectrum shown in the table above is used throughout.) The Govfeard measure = 20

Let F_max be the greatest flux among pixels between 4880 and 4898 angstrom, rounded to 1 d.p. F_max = 11.5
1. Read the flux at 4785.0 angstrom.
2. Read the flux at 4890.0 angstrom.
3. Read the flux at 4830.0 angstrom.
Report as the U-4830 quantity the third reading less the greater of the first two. 1.13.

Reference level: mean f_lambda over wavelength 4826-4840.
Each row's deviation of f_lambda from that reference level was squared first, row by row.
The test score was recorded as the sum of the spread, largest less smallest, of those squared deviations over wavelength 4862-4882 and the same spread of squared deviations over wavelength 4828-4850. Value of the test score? 1.5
